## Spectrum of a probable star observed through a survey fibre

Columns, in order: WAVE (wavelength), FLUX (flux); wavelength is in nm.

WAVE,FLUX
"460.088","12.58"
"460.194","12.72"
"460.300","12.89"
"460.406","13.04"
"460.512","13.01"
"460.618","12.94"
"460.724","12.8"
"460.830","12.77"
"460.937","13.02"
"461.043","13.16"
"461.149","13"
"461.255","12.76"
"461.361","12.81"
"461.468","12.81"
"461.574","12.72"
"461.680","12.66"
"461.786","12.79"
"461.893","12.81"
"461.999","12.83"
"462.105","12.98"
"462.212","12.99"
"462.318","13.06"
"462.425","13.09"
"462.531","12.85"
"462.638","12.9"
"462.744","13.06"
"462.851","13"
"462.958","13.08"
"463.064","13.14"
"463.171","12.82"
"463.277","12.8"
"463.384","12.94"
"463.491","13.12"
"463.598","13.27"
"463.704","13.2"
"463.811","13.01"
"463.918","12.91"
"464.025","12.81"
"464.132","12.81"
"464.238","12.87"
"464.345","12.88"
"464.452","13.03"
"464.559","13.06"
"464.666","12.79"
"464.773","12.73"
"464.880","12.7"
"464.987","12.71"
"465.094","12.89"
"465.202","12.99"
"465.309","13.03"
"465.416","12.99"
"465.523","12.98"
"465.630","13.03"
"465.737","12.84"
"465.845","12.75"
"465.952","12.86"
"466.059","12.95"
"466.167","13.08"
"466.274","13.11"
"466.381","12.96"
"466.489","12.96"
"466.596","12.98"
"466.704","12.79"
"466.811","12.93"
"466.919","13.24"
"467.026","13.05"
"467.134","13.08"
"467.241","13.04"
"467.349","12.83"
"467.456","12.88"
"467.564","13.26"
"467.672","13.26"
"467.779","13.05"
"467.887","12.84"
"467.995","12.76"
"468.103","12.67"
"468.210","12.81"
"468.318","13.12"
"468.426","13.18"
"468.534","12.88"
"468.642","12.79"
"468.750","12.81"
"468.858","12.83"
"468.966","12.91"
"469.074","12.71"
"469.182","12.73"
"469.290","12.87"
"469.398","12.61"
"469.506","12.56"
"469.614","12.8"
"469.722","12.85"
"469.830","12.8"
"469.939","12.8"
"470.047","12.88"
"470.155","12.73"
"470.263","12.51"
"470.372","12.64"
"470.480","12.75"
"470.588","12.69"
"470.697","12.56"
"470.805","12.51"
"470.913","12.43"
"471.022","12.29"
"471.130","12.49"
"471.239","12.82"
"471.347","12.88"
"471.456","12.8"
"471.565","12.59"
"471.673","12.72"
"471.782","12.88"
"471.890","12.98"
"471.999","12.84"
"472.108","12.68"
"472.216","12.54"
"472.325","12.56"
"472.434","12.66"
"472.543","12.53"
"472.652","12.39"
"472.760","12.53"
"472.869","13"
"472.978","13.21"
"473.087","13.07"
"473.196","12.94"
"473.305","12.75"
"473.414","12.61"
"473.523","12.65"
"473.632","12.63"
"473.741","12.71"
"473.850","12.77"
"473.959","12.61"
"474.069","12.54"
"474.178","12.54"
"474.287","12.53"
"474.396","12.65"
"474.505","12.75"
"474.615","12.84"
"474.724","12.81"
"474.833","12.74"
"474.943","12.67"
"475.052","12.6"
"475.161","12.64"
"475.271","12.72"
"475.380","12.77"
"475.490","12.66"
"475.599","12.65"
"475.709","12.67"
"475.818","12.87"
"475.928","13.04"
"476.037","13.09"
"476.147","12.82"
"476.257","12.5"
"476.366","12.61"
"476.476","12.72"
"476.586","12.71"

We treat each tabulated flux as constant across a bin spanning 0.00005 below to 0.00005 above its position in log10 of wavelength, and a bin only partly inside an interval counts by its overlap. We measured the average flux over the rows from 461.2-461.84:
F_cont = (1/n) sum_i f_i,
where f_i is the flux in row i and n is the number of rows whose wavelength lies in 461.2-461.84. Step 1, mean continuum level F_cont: 12.76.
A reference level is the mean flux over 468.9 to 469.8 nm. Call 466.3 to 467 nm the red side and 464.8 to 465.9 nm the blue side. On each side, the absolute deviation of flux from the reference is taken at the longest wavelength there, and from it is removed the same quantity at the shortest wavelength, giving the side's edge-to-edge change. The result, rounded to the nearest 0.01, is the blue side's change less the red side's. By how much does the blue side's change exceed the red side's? -0.33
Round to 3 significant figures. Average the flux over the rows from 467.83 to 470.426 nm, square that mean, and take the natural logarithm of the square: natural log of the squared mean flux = 5.10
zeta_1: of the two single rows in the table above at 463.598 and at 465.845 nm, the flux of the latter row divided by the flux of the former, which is 0.961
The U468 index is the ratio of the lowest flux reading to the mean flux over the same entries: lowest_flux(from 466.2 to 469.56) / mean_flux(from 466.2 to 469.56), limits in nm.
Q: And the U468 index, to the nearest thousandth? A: 0.972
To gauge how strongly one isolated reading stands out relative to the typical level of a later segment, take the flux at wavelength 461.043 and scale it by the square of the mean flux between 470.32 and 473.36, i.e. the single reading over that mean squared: 0.082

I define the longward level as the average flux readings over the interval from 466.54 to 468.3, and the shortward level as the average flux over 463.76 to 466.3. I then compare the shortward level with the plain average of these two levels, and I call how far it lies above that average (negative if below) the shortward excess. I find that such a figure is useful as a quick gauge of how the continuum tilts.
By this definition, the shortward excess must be -0.03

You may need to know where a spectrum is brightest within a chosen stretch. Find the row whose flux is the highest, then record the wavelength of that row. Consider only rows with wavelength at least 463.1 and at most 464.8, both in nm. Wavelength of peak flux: 463.598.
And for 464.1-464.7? 464.559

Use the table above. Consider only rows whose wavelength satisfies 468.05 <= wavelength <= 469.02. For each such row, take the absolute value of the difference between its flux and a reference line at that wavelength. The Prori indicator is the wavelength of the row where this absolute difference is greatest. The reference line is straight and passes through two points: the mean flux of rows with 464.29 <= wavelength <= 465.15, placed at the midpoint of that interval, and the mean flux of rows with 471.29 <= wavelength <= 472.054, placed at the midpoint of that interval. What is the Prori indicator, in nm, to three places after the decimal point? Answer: 468.426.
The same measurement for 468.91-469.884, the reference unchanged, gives 469.506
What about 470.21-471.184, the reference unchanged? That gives 471.022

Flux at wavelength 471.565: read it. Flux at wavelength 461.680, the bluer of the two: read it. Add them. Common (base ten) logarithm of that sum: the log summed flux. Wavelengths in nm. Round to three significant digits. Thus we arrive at 1.40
